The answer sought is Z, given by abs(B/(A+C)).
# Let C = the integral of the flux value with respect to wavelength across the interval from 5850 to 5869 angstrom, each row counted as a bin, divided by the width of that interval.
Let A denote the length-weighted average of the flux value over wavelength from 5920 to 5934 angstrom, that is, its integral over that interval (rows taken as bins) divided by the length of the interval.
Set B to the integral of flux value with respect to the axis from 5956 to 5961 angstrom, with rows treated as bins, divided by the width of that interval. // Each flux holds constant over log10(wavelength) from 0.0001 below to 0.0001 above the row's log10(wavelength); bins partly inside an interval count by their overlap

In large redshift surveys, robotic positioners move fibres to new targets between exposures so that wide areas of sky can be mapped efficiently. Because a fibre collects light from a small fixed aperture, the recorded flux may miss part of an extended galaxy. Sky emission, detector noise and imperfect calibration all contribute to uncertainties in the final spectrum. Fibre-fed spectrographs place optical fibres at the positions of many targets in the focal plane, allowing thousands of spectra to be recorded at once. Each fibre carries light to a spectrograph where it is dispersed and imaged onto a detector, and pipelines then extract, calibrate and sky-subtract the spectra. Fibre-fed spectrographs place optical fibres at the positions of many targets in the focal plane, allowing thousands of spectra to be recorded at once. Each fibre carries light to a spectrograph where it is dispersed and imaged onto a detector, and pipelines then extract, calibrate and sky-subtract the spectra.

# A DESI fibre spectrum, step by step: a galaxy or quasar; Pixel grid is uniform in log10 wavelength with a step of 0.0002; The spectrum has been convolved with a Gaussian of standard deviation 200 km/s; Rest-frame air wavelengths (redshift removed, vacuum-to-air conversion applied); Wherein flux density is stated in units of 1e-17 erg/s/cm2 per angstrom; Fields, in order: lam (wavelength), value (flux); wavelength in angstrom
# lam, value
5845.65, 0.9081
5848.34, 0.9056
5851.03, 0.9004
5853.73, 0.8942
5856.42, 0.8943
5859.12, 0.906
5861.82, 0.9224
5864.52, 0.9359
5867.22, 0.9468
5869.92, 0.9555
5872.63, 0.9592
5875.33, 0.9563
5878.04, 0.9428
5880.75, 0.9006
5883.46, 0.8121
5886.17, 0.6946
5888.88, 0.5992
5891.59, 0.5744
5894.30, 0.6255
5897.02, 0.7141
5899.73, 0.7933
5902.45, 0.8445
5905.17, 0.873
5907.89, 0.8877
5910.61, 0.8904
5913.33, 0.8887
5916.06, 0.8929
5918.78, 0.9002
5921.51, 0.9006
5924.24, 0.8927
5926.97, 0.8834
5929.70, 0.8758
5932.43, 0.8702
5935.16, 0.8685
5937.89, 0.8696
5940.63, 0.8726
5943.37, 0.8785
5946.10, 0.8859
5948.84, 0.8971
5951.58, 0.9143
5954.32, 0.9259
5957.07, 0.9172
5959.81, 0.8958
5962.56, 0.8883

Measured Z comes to 0.504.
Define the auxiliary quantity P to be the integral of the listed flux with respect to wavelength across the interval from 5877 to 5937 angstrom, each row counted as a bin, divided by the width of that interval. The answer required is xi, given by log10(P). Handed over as -0.084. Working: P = 0.824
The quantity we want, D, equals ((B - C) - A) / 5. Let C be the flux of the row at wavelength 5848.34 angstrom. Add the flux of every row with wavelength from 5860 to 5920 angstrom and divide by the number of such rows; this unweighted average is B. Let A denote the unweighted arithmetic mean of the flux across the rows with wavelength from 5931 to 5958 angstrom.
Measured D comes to -0.191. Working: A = 0.89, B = 0.841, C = 0.9056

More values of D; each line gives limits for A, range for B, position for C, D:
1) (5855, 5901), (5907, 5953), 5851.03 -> -0.169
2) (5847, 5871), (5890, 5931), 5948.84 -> -0.197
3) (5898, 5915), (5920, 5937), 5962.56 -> -0.174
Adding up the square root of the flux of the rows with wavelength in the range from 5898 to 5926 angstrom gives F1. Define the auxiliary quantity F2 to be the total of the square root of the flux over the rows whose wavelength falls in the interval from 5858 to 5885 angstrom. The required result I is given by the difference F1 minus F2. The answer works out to -0.25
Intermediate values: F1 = 9.36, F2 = 9.6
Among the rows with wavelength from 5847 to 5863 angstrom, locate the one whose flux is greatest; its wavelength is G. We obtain 5861.82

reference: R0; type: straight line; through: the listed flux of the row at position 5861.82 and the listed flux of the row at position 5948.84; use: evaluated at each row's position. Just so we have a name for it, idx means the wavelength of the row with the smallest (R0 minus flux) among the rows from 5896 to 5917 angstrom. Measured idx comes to 5916.06 angstrom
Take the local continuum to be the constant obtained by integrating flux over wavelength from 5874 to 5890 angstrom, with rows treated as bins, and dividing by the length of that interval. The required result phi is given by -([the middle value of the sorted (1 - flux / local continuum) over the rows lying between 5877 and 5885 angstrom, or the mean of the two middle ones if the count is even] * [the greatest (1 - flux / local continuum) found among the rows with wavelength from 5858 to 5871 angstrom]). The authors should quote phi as -0.010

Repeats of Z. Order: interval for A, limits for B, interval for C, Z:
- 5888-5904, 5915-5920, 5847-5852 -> 0.561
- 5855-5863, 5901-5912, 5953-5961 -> 0.480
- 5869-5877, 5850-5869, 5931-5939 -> 0.501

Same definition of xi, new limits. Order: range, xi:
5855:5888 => -0.047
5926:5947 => -0.058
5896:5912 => -0.077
